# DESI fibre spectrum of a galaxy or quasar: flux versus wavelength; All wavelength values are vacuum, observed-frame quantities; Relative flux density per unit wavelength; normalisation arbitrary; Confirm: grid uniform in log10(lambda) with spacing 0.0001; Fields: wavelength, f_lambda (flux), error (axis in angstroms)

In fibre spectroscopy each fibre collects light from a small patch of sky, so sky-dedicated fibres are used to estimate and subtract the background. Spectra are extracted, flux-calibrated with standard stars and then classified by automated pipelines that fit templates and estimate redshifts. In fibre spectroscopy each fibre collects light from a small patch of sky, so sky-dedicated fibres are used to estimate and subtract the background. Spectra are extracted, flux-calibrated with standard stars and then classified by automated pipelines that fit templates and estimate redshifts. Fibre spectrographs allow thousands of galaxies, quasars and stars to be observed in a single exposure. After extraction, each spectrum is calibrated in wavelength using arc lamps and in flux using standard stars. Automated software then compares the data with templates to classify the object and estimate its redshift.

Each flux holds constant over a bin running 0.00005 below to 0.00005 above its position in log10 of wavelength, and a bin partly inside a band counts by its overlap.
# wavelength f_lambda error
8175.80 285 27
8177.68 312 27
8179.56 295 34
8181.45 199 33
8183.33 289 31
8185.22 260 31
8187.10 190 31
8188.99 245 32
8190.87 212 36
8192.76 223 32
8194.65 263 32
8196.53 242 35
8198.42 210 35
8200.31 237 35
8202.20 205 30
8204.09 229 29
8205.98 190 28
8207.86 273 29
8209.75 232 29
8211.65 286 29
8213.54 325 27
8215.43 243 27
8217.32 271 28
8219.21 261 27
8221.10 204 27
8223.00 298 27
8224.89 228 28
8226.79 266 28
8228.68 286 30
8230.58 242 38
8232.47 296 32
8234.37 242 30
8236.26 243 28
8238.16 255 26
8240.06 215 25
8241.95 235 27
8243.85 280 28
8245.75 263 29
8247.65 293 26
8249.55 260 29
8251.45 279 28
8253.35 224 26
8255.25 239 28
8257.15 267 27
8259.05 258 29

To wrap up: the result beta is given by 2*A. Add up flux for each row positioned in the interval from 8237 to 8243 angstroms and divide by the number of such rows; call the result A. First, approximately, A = 235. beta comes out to 470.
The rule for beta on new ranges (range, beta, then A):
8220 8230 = 513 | 256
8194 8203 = 463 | 231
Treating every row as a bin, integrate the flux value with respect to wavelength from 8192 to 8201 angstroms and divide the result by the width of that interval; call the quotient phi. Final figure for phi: 235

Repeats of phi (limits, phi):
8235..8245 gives 246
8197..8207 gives 216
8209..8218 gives 272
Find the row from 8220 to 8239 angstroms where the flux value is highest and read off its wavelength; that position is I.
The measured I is 8223.00 angstroms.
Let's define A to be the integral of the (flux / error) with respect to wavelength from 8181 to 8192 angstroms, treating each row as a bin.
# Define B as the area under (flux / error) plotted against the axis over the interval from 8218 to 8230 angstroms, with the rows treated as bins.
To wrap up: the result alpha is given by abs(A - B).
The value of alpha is 30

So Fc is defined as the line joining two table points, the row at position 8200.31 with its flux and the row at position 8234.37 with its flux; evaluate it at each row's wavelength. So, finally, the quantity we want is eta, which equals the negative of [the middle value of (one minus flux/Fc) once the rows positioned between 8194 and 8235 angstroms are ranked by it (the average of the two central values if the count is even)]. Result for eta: 0.020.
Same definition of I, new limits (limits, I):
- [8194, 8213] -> 8211.65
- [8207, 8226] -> 8213.54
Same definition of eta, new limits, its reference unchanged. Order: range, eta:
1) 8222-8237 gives 0.054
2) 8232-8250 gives 0.058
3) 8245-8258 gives 0.079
